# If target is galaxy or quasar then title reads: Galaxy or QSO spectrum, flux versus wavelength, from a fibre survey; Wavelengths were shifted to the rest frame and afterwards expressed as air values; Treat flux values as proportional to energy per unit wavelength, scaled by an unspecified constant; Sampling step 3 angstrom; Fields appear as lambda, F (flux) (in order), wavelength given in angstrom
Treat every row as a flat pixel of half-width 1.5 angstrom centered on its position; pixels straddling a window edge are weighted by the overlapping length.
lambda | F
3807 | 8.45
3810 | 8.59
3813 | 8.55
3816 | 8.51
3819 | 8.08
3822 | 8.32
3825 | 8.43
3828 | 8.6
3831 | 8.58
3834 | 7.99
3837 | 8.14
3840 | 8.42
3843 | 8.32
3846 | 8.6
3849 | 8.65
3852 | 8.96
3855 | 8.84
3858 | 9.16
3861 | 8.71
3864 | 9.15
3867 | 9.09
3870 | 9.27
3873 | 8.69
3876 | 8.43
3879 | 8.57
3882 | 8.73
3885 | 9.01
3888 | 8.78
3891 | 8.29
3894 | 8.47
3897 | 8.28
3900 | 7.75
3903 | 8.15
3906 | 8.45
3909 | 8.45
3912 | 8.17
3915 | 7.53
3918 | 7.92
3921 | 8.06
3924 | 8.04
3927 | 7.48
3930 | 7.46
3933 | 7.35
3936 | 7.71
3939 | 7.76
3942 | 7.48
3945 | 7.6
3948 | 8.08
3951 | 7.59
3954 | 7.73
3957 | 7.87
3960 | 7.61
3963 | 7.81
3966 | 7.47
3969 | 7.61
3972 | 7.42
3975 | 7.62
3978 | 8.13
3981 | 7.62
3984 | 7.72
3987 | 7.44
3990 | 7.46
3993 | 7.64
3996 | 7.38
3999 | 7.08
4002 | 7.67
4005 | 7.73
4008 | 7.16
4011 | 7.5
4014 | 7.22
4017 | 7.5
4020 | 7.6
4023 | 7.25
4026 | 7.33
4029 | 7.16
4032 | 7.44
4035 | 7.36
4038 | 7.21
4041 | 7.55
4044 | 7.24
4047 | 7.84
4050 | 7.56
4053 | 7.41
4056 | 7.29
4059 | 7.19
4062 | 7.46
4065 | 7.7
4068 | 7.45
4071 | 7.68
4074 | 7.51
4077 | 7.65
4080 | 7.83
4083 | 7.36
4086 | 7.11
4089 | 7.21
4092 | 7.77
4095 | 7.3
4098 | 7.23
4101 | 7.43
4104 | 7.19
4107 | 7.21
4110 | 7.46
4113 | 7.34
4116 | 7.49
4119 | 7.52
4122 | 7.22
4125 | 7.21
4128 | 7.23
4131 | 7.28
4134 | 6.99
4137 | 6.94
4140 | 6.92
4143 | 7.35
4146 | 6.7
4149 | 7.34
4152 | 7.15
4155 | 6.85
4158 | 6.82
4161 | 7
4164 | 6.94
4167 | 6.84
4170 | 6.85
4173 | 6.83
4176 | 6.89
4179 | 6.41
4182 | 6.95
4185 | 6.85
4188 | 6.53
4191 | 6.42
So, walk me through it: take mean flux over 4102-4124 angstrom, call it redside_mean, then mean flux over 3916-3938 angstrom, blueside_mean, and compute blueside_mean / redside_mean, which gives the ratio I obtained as 1.05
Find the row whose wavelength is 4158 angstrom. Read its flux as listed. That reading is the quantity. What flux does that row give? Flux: 6.82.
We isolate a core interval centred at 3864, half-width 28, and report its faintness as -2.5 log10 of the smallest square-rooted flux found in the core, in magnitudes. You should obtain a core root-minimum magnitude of -1.14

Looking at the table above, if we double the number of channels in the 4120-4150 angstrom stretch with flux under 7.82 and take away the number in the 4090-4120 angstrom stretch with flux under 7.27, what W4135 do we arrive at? 17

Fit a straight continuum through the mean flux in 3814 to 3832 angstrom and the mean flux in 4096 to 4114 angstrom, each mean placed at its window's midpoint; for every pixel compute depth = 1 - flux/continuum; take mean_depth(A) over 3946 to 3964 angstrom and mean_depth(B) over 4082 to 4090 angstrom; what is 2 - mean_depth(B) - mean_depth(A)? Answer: 1.96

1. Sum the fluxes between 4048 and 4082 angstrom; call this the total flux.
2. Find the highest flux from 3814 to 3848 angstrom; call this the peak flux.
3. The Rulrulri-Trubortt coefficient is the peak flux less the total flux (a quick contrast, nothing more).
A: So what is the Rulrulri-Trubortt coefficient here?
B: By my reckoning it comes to -74.1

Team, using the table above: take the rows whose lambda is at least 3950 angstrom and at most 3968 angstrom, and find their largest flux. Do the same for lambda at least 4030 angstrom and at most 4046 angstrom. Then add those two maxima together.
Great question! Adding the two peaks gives 15.4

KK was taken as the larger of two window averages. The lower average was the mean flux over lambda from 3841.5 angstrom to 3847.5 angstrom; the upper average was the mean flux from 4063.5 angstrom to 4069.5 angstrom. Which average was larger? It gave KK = 8.5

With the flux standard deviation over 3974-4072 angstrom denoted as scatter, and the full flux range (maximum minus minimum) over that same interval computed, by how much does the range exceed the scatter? 0.82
